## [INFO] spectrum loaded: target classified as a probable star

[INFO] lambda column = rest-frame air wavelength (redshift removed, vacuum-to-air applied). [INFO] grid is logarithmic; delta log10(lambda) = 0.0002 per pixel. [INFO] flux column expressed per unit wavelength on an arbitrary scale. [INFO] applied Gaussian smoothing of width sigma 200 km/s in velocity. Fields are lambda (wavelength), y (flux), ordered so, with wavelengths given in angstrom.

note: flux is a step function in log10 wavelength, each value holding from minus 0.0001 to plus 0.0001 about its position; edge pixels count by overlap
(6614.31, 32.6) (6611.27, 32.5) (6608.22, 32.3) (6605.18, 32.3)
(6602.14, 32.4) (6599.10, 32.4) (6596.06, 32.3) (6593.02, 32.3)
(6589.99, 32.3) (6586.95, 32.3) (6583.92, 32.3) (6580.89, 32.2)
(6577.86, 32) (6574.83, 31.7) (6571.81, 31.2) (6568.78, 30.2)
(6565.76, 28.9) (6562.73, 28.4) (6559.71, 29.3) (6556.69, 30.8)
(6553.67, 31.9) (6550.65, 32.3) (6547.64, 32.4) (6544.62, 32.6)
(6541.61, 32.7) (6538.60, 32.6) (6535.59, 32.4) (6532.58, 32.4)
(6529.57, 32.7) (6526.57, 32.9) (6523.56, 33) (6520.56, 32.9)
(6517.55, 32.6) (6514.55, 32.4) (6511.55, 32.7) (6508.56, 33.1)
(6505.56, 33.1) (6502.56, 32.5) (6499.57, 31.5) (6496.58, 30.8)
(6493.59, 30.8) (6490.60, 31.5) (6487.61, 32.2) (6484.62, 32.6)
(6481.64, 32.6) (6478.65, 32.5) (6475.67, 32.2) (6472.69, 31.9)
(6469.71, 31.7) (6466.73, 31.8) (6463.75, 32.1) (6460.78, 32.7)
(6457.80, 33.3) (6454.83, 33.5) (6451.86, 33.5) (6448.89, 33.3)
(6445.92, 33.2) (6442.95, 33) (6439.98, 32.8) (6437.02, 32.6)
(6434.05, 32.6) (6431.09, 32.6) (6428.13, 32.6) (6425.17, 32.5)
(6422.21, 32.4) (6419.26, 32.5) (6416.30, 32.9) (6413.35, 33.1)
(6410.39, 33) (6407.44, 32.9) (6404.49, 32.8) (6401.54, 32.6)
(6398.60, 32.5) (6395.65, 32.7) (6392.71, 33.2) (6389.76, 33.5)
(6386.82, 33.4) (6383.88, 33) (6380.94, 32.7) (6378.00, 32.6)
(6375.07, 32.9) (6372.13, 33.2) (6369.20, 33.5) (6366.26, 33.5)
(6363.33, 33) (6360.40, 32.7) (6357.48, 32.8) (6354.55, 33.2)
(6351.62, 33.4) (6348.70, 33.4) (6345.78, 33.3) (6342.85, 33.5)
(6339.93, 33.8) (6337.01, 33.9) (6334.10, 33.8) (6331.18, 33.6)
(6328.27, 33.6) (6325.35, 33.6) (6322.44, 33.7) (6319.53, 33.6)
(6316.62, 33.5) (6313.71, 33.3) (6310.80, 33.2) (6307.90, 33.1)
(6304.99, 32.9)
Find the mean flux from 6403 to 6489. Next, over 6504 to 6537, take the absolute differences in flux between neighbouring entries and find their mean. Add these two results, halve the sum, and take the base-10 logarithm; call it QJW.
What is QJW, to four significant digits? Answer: 1.216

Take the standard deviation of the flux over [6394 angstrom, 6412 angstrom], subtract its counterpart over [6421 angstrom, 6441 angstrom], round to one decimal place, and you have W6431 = 0.1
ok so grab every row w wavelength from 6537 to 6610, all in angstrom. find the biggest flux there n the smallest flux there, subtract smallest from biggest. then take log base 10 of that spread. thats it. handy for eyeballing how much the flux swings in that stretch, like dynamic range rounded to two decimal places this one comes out 0.63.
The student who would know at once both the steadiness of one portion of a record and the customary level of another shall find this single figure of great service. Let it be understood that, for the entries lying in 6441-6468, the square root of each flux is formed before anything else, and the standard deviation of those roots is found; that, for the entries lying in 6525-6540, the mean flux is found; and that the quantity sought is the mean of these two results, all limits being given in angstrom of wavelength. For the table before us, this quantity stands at 16.3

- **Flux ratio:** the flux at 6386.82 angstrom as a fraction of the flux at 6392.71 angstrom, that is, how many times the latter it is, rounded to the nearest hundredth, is 1.01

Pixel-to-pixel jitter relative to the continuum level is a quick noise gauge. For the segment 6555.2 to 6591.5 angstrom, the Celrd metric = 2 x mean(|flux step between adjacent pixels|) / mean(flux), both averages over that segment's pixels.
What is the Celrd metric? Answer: 0.0370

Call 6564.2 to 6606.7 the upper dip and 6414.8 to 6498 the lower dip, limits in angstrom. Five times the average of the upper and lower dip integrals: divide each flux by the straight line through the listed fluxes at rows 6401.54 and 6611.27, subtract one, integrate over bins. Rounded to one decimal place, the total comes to -3.2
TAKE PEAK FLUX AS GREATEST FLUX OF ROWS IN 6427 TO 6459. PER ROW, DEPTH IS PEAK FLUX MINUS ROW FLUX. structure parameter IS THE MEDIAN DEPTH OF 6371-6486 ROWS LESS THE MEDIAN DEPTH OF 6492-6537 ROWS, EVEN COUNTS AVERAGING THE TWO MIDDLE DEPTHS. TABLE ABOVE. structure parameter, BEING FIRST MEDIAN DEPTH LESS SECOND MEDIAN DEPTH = -0.1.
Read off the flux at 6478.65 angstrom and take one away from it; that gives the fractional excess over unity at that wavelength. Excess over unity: 31.5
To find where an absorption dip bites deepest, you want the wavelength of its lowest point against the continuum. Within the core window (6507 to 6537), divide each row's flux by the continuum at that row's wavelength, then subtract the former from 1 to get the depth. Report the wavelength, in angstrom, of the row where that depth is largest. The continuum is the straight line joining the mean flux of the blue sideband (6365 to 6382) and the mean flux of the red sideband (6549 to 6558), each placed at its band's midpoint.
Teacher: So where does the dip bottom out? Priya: 6514.55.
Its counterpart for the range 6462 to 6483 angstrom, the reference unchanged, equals 6469.71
